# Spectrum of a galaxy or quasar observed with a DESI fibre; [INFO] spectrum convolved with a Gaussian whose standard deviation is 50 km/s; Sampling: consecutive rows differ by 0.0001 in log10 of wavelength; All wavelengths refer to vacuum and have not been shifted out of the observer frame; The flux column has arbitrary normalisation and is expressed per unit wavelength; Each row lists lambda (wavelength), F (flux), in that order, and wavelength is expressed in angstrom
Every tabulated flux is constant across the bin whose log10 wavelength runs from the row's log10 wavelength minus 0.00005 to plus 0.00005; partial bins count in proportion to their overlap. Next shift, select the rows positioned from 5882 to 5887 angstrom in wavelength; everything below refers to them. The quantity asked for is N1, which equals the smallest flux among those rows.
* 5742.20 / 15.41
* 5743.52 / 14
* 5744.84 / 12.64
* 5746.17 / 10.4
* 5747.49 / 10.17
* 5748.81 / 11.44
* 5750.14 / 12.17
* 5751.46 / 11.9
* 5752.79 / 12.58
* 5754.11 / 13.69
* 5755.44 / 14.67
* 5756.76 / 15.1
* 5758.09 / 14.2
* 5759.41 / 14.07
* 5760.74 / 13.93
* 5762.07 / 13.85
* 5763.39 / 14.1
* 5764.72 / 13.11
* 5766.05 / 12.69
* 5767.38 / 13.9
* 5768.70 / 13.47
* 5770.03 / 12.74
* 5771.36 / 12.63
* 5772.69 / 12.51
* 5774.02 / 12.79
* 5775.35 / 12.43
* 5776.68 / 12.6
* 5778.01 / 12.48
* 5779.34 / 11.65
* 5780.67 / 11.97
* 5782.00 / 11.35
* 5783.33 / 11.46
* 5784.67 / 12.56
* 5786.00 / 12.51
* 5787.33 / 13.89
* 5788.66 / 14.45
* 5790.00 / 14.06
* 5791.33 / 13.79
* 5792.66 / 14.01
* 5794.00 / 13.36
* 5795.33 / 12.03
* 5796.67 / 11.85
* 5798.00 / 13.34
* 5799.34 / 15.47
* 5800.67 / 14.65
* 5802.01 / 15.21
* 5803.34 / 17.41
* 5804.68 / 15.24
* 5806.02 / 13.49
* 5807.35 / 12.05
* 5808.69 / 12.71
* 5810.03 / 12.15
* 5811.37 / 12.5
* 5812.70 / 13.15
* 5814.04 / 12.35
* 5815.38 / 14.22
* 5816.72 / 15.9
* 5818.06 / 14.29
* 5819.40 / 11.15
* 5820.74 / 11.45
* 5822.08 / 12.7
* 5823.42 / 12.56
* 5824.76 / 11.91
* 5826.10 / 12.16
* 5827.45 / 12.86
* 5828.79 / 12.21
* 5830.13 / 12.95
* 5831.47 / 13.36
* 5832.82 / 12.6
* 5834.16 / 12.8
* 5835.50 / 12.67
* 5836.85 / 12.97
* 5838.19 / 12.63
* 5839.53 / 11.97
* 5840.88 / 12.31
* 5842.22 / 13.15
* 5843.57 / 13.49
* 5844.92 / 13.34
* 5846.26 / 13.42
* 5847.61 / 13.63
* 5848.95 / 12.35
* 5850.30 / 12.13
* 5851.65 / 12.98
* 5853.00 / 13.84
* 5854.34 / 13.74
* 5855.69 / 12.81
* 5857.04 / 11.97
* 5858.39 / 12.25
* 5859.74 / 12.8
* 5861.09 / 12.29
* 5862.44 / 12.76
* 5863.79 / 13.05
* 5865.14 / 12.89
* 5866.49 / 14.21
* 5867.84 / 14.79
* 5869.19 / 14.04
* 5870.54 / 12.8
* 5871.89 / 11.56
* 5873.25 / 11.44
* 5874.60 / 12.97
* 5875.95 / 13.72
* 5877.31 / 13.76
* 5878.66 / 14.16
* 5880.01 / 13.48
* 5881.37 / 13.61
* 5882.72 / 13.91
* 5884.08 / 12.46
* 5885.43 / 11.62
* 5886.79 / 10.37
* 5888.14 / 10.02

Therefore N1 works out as 10.37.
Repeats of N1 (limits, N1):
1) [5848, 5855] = 12.13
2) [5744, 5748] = 10.17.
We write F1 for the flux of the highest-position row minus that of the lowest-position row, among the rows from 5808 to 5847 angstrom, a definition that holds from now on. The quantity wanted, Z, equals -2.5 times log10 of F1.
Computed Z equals 0.37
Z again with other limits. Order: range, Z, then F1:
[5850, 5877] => -0.50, 1.6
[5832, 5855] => -0.14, 1.1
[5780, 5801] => -1.07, 2.7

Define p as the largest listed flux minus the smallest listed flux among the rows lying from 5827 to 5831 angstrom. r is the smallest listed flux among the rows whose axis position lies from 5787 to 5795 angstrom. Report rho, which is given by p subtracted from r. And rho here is 12.6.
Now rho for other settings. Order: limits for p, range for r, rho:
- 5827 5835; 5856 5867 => 10.8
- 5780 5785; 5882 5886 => 10.4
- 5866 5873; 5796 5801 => 8.6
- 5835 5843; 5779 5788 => 10.2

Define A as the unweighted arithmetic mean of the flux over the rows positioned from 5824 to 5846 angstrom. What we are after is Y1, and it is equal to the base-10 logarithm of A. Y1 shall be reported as 1.10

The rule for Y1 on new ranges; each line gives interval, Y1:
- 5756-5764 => 1.15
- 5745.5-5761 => 1.11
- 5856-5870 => 1.12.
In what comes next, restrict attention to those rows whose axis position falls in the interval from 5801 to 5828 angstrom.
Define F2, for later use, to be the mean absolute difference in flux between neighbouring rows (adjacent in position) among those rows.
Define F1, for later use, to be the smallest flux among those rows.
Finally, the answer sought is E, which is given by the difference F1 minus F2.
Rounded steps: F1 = 11.15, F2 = 1.2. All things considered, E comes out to 10.0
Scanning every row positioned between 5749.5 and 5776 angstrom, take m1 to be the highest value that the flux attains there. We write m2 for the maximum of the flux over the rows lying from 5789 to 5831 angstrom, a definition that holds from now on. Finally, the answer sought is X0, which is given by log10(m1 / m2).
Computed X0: -0.06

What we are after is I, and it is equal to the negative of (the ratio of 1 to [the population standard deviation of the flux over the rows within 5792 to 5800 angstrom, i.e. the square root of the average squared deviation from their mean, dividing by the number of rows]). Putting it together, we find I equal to -0.82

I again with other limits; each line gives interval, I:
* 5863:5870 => -1.39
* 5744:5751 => -1.04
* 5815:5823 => -0.59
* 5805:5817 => -0.86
